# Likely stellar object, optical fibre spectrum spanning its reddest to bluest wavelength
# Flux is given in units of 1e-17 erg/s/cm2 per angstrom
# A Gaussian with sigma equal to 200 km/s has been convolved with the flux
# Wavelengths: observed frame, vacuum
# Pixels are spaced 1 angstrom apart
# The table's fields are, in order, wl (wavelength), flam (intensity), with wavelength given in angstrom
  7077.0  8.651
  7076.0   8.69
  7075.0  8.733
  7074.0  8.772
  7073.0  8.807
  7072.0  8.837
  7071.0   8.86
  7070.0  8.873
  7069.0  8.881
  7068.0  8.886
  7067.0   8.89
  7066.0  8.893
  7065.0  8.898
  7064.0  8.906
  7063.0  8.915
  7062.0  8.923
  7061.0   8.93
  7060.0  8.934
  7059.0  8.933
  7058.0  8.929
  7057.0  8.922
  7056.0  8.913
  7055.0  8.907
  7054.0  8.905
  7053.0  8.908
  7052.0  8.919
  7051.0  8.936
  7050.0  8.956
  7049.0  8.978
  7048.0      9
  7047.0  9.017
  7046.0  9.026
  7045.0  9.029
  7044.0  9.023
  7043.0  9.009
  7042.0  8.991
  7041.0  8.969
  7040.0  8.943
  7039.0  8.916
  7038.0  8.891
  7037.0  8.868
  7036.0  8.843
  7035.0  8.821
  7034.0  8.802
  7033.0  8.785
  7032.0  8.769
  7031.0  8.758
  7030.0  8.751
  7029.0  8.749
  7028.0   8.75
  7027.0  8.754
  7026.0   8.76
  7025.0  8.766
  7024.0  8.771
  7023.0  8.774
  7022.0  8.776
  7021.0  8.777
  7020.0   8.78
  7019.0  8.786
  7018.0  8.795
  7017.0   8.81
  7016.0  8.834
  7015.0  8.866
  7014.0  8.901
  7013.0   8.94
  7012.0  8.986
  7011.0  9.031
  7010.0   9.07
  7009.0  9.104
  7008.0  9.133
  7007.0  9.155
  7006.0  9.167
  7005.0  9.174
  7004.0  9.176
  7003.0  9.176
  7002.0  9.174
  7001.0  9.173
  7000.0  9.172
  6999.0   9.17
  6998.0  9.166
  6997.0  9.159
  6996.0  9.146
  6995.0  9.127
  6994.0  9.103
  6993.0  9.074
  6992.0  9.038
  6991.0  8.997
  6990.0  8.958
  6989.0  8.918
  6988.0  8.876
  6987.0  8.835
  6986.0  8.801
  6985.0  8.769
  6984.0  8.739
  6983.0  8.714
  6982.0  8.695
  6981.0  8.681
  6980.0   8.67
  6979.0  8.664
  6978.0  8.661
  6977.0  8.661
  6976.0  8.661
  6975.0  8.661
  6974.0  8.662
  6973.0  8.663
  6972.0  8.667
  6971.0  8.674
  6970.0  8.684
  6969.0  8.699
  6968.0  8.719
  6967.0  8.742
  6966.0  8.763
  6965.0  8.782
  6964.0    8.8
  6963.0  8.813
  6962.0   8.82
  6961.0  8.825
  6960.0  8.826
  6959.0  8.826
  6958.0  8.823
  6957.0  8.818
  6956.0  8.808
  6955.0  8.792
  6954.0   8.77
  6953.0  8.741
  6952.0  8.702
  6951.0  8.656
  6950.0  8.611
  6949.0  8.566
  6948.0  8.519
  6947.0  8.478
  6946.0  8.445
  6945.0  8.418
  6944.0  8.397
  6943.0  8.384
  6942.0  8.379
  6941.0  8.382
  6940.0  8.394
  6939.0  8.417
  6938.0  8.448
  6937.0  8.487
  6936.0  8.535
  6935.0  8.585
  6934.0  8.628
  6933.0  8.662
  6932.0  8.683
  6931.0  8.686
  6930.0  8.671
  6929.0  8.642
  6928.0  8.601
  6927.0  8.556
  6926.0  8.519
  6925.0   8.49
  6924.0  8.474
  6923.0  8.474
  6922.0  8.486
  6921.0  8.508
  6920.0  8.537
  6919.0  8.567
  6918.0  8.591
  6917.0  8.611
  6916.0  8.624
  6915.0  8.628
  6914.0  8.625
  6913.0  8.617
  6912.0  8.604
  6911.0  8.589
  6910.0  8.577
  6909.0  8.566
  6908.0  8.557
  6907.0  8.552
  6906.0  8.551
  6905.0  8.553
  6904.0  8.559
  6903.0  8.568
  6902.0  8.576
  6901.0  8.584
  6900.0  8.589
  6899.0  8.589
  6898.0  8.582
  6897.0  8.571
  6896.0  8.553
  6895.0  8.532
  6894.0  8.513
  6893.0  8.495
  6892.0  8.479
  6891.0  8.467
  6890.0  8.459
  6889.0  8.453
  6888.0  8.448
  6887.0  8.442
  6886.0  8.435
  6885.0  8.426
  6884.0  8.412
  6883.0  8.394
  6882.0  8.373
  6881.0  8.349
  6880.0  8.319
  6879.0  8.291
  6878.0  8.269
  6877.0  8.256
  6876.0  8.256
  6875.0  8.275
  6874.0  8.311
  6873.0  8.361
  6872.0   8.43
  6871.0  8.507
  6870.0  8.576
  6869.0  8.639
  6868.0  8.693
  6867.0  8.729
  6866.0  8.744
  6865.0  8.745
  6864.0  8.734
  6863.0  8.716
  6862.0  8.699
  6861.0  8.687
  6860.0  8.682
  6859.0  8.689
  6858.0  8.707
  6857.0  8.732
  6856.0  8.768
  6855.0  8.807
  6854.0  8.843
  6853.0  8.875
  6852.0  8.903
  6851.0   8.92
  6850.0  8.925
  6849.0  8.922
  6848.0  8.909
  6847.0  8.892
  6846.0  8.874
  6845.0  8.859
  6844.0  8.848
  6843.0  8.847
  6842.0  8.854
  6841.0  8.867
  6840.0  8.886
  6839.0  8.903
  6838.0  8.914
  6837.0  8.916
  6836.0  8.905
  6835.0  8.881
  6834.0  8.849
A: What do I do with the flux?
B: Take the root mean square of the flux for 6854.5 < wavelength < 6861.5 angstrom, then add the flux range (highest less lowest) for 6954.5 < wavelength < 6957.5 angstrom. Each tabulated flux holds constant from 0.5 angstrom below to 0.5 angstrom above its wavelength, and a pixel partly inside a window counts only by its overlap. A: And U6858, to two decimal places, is 8.75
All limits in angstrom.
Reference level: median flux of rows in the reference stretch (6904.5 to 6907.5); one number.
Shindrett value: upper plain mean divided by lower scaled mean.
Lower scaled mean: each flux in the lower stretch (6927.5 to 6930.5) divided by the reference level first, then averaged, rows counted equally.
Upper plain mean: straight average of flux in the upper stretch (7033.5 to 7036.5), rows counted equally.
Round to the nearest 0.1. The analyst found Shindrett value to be 8.7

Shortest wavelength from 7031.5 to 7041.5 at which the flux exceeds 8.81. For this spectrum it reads 7035.0 angstrom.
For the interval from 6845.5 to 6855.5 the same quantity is 6846.0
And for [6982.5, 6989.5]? 6987.0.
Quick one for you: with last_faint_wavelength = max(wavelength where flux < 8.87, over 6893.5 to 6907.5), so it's 6907.0 angstrom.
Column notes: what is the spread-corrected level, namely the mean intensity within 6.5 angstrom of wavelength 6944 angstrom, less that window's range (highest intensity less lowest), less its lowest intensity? -0.16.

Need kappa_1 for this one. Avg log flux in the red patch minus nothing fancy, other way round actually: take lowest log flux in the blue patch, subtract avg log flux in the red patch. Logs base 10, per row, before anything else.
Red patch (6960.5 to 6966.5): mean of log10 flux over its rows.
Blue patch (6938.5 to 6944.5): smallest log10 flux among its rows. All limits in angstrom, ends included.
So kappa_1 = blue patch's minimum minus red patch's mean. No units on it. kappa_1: -0.021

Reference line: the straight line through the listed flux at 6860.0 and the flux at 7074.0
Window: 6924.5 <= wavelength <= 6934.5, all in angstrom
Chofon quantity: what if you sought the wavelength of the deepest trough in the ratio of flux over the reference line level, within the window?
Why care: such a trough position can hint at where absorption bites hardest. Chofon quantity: 6925.0 angstrom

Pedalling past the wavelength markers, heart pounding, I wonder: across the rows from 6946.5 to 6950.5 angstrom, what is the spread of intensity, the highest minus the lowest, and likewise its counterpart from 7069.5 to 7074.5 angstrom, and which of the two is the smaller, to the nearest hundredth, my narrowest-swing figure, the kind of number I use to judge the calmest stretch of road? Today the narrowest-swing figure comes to 0.10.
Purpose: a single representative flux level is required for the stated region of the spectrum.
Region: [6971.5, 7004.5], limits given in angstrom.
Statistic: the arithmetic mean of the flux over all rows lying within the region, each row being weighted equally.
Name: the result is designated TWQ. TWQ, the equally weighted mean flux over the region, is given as 8.90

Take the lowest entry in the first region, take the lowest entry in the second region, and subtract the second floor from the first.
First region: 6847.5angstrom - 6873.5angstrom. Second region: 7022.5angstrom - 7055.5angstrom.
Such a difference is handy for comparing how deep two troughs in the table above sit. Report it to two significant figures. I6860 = -0.39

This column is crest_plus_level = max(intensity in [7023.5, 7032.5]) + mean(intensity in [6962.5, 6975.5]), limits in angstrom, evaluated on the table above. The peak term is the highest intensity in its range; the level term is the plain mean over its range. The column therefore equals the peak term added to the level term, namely 17.49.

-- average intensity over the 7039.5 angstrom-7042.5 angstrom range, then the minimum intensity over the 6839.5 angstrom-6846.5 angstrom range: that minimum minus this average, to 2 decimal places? -0.12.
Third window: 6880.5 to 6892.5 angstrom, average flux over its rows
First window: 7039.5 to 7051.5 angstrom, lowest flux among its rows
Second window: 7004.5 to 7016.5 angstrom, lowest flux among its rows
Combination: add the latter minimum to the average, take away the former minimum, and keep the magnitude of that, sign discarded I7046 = 8.33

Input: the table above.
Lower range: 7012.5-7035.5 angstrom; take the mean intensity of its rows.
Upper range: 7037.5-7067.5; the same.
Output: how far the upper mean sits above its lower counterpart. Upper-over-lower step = 0.15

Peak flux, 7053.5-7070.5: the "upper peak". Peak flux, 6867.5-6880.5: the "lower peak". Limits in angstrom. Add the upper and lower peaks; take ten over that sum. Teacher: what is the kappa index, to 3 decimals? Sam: 0.567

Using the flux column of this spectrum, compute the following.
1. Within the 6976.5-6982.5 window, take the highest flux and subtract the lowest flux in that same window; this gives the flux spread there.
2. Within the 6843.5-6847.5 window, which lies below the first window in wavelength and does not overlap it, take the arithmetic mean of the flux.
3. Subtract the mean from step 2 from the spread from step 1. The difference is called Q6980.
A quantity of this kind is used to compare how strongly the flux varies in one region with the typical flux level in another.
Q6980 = -8.83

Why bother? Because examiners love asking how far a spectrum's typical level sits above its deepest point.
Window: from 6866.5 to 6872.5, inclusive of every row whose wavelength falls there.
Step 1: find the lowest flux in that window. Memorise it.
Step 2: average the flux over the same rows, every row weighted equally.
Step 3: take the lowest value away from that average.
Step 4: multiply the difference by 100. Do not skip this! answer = 16.6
